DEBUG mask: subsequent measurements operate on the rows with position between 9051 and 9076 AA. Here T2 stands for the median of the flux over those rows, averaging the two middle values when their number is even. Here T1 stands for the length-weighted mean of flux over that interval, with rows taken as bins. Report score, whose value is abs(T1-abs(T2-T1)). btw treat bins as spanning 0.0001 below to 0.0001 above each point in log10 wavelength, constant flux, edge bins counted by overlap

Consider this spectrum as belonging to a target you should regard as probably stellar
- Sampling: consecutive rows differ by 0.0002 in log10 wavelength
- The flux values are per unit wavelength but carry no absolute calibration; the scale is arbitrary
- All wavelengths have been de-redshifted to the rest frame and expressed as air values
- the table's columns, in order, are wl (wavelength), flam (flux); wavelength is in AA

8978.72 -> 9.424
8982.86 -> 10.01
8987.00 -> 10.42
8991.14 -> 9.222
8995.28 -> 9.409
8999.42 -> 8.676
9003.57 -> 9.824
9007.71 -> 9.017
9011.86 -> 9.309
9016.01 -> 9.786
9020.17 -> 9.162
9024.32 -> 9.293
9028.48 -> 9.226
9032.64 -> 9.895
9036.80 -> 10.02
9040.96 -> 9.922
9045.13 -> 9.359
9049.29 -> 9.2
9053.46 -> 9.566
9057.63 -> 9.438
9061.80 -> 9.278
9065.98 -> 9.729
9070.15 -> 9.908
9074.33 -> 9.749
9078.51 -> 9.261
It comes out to 9.56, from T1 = 9.60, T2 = 9.65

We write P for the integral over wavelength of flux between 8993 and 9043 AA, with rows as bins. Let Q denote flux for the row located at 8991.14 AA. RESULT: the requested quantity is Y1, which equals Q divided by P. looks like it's 0.0195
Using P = 473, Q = 9.222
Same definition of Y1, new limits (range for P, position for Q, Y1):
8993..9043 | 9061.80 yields 0.0196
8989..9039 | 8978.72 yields 0.0200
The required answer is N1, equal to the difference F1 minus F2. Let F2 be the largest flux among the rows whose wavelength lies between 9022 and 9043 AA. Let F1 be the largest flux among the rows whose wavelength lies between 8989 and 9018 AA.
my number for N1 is -0.2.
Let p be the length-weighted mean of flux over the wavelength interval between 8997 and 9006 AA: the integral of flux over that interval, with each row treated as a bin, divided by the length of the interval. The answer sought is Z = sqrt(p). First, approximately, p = 9.25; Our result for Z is 3.04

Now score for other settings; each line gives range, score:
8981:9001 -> 9.41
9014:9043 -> 9.44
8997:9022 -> 9.24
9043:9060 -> 9.38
